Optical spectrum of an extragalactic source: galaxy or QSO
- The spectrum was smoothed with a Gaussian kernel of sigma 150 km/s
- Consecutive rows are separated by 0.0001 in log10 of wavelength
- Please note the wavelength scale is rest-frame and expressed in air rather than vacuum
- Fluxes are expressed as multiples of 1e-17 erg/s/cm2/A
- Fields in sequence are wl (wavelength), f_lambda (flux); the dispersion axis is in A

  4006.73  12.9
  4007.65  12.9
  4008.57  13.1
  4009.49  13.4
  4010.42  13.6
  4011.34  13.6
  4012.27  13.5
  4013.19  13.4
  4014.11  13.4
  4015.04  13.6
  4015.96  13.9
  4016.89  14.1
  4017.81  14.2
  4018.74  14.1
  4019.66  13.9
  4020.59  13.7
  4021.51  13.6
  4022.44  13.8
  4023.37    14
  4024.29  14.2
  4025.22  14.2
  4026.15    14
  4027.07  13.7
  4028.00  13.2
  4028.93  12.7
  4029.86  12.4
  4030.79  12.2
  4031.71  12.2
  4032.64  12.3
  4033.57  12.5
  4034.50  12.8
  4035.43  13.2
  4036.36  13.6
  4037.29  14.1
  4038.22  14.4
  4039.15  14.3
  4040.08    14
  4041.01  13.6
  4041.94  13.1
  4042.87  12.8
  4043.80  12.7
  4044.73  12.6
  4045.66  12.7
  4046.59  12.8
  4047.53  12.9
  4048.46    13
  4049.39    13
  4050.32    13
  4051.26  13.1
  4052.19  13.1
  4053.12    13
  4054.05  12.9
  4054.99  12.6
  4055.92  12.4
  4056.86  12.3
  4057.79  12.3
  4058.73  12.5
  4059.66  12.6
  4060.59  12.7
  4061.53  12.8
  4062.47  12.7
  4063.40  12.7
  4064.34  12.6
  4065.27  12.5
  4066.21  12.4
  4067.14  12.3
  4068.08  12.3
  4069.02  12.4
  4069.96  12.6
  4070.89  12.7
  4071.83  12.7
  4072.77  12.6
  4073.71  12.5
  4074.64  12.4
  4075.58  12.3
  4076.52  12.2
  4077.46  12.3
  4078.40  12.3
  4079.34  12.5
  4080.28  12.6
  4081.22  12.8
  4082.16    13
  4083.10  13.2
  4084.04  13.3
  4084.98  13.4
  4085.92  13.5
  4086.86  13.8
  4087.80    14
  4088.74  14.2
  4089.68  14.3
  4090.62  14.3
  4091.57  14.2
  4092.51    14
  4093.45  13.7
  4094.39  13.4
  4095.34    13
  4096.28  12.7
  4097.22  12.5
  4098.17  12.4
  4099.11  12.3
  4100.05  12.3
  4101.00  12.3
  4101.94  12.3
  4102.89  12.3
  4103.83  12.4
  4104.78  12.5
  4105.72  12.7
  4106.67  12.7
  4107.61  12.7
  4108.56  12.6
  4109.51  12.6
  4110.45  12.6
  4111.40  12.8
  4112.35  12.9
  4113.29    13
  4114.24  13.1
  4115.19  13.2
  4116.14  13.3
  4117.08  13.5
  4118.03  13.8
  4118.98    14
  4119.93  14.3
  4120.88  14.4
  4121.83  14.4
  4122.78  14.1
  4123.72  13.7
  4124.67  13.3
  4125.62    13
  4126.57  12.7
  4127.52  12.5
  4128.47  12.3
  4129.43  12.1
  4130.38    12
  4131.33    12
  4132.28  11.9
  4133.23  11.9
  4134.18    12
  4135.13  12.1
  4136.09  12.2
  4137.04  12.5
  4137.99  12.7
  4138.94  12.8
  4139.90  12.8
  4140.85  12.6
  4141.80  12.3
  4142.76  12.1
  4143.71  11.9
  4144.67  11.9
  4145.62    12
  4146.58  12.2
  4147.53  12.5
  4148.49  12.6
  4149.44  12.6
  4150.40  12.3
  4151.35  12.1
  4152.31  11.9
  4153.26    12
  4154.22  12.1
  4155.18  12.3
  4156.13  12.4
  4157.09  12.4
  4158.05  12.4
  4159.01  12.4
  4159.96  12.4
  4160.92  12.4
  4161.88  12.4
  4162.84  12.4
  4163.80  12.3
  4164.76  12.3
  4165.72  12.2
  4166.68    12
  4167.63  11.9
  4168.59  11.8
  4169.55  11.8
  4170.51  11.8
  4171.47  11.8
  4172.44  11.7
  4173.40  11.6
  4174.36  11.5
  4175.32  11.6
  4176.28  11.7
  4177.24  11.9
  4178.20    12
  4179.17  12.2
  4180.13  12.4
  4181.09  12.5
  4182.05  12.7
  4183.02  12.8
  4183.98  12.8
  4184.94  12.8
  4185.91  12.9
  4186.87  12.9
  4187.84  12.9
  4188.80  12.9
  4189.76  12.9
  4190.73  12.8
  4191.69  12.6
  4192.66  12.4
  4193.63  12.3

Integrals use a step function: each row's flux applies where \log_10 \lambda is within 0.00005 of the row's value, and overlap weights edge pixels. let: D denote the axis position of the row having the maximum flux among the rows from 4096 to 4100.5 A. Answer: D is 4096.28 A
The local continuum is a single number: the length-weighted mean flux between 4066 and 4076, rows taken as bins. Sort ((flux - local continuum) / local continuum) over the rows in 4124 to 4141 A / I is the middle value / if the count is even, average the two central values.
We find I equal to -0.01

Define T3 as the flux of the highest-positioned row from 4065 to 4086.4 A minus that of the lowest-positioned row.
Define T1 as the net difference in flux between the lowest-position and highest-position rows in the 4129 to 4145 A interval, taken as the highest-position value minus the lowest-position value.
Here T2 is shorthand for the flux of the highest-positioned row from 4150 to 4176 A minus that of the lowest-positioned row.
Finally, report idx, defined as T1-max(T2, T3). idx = -1.2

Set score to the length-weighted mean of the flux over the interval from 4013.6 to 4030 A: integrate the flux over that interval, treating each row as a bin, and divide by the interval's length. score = 13.7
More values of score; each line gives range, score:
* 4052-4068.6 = 12.6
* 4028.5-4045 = 13.1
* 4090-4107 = 12.9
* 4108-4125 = 13.4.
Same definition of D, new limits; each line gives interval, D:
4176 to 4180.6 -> 4180.13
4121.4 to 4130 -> 4121.83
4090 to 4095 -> 4090.62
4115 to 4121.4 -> 4120.88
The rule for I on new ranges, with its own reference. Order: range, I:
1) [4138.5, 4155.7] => -0.02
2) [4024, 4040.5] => 0.07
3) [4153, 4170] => -0.01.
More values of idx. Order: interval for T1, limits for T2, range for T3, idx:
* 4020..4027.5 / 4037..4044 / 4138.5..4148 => 0.3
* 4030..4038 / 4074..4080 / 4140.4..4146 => 1.8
